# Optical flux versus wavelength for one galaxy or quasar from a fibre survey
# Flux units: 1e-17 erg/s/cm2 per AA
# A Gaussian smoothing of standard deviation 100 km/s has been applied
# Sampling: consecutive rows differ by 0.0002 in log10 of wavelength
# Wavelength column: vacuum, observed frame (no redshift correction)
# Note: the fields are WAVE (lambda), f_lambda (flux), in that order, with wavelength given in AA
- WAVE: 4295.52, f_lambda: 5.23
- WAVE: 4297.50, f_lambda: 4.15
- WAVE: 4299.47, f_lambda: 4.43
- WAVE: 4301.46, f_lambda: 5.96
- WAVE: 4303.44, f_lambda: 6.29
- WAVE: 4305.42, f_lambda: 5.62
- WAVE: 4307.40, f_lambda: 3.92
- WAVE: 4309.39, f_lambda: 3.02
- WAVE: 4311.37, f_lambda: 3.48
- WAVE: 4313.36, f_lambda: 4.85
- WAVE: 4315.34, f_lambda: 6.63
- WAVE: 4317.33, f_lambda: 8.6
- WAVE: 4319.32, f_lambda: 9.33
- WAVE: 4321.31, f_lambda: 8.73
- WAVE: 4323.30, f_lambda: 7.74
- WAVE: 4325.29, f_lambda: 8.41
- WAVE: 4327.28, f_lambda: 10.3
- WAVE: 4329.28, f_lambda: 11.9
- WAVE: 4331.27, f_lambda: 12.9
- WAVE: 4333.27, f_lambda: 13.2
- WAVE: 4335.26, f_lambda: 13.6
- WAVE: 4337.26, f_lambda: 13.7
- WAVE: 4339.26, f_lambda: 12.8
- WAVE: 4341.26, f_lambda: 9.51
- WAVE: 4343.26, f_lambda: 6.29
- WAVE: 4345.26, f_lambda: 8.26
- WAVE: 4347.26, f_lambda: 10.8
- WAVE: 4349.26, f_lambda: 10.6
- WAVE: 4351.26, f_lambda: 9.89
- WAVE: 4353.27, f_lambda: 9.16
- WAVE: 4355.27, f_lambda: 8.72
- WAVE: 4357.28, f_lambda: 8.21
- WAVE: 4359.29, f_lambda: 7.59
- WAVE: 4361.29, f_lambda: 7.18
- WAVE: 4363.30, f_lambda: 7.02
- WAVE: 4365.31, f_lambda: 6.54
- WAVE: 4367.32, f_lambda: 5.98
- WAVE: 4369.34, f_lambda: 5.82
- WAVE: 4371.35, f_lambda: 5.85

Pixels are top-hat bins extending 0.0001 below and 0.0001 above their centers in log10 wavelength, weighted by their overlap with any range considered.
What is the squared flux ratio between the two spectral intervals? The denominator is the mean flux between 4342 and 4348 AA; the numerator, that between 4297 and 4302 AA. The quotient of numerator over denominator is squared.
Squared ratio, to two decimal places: 0.33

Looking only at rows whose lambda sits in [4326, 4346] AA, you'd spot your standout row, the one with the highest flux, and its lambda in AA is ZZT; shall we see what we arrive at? 4337.26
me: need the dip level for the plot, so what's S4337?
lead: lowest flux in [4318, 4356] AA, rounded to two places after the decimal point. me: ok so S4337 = 6.29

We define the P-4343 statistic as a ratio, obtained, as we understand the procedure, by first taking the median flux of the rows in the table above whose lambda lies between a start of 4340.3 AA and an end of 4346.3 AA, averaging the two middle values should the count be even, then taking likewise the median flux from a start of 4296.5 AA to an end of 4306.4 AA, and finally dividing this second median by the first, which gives 0.68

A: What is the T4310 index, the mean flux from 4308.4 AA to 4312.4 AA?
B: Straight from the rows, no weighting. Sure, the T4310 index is 3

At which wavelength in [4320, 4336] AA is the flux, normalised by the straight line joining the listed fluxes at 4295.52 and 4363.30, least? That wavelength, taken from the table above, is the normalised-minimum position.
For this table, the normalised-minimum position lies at 4323.30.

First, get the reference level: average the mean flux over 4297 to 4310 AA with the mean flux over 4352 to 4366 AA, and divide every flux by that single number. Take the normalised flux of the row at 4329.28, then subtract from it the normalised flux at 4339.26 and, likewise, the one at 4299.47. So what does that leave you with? -0.8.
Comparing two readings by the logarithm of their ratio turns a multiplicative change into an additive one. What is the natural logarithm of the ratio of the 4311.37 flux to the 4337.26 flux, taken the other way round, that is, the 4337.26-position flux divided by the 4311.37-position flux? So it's 1.4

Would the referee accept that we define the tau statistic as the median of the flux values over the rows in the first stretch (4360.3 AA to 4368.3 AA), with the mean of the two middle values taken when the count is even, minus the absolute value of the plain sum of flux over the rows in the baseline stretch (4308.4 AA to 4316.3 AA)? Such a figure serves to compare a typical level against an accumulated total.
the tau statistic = -11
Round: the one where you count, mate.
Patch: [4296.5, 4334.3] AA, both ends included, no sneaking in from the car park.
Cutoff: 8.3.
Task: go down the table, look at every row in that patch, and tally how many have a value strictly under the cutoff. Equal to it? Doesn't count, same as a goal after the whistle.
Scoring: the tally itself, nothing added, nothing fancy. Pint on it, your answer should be 11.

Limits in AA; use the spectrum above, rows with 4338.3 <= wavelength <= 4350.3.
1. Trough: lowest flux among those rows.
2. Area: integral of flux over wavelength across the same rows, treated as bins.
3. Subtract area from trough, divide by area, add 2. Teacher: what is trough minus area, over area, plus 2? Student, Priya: 1.05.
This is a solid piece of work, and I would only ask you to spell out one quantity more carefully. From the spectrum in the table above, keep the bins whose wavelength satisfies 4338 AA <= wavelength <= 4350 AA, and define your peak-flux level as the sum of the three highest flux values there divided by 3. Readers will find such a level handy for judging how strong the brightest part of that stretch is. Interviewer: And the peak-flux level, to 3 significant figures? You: 11.4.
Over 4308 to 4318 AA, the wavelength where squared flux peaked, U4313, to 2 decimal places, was 4317.33 AA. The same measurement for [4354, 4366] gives 4355.27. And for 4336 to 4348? 4337.26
